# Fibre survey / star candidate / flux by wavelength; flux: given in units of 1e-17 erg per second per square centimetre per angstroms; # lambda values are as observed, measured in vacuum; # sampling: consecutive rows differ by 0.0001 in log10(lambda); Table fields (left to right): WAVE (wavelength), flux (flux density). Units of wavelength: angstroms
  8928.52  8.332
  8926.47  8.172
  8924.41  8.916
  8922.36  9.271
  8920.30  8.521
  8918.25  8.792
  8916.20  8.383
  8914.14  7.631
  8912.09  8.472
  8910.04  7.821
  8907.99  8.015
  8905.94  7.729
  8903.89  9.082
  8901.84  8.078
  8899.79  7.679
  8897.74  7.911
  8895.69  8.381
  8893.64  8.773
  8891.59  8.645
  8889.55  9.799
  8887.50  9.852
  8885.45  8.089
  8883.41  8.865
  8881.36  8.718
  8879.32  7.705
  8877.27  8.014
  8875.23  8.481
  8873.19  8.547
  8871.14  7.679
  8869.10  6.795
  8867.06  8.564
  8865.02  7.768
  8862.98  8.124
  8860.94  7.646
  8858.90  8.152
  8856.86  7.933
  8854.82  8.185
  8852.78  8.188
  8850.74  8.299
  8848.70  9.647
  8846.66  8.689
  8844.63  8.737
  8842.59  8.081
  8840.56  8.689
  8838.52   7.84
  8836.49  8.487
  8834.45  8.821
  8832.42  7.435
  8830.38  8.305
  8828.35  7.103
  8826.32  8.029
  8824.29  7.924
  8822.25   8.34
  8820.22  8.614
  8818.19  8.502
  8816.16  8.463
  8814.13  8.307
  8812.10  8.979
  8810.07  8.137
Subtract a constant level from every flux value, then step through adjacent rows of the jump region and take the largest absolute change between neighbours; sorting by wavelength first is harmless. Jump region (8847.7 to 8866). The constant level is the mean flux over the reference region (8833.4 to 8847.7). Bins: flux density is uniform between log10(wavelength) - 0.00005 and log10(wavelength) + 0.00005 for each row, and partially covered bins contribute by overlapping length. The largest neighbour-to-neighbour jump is 1.35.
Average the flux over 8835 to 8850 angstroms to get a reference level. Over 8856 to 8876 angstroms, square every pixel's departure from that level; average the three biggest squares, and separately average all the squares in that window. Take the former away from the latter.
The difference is -1.0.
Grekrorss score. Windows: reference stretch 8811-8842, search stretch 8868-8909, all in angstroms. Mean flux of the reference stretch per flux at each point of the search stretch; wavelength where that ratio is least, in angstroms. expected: 8887.50 angstroms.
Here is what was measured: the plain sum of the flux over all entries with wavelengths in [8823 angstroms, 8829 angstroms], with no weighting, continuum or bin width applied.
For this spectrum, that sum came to 23.1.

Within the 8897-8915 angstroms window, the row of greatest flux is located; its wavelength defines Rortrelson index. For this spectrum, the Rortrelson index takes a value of 8903.89 angstroms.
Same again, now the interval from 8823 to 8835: 8834.45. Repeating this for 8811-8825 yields 8812.10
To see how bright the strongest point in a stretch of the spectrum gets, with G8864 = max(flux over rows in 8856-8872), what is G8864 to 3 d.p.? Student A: 8.564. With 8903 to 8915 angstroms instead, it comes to 9.082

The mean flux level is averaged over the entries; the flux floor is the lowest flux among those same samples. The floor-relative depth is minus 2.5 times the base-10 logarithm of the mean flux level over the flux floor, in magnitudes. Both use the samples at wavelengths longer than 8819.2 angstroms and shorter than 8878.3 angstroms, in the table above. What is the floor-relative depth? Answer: -0.201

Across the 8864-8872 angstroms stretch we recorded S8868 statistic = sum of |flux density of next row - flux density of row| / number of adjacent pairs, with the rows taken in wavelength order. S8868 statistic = 1.1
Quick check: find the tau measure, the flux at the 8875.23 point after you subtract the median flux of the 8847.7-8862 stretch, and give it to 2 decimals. 0.30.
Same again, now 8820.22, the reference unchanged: 0.43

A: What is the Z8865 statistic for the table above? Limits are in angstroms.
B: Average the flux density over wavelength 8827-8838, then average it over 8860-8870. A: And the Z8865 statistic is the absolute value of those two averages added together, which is 15.8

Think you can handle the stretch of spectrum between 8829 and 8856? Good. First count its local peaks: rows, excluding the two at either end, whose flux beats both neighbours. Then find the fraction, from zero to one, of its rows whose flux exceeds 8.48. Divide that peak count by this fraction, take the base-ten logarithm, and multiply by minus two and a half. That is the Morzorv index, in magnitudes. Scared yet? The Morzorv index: -2.3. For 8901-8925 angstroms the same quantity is -2.7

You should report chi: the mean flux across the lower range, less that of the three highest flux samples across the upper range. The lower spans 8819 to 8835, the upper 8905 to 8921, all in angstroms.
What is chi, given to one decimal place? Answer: -0.5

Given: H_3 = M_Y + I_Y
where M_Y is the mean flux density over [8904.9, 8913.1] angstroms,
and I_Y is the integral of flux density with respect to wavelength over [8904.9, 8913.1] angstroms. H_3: 74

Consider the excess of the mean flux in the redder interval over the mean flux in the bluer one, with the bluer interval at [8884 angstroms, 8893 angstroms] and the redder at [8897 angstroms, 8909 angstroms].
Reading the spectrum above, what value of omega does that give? -1.0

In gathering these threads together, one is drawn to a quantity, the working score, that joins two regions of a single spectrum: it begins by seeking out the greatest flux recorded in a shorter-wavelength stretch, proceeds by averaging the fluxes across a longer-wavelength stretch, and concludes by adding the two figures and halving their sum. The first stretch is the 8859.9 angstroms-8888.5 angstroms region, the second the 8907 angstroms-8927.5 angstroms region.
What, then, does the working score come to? 9.1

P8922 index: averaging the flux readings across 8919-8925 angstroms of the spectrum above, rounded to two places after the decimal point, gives 8.90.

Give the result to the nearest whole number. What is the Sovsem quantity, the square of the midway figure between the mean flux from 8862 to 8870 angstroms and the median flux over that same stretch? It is 62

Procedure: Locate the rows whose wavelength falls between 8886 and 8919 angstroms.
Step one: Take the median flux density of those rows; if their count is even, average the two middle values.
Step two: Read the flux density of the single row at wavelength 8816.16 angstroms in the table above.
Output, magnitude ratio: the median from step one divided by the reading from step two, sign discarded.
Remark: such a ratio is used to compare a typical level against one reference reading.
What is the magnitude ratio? 0.99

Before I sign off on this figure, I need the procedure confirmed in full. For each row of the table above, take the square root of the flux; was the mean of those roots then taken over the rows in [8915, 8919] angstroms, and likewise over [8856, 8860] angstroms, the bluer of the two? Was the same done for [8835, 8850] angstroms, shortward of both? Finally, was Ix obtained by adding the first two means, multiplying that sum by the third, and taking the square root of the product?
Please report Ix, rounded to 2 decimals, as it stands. 4.11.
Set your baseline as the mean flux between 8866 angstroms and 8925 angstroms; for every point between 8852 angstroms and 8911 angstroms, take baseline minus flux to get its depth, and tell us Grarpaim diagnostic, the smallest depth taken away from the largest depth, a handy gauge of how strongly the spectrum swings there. 3.1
